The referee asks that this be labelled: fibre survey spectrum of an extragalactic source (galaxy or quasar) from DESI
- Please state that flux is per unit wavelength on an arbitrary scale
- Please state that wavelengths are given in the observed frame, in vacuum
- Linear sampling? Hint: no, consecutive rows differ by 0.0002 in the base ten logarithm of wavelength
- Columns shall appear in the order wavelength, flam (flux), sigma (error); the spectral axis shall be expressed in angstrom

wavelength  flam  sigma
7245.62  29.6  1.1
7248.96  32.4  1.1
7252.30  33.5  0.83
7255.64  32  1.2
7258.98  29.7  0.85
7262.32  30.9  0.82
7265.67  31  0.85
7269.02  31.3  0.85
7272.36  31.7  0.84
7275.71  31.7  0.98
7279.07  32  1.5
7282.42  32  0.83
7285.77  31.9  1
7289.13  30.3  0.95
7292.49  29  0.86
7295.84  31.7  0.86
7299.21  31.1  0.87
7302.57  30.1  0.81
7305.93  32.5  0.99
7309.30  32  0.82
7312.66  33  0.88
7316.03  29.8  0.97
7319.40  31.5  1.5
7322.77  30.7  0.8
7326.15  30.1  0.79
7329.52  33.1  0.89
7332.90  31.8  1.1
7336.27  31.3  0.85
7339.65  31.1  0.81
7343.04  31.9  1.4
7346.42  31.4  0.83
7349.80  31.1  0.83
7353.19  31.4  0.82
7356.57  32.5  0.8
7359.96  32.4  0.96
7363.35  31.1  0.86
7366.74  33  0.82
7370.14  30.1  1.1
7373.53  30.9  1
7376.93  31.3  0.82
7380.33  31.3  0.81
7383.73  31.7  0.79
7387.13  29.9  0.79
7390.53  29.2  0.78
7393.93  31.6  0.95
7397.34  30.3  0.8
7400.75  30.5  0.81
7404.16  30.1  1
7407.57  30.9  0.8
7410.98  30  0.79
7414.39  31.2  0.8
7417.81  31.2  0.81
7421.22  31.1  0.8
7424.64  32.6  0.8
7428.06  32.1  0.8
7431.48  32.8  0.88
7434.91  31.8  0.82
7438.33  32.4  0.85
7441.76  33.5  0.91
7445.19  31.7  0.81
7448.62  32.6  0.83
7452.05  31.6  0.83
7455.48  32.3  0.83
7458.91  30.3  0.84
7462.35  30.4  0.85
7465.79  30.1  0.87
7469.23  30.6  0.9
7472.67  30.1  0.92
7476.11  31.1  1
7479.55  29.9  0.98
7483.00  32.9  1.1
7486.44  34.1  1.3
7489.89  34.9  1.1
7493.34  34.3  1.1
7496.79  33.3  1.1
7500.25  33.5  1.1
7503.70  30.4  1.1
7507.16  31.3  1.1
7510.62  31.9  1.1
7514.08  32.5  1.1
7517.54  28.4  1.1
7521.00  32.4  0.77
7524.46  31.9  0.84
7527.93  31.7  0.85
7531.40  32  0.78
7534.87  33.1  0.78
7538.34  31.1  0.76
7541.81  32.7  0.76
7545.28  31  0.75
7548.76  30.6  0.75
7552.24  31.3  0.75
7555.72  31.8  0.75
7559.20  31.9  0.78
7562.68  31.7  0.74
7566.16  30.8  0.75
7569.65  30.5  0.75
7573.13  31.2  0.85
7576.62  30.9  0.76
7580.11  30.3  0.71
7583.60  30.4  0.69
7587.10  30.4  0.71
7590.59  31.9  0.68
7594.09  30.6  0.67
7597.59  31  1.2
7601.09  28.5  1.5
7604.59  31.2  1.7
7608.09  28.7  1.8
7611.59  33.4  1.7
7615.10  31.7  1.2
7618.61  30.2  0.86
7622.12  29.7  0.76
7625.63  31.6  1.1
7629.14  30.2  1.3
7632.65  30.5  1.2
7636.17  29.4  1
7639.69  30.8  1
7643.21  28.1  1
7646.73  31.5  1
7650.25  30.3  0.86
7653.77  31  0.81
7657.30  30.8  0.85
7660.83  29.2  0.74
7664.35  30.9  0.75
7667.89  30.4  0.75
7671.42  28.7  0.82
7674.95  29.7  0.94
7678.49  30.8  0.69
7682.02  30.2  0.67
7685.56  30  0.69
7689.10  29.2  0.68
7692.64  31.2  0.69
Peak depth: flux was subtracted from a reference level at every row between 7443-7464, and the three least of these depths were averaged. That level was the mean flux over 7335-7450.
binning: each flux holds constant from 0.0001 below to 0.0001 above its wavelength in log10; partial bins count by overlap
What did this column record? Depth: -0.8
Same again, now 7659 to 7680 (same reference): 0.7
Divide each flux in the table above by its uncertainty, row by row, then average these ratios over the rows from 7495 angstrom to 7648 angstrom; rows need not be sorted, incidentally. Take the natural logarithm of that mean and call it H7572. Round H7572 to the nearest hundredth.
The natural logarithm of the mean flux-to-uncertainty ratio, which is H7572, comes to 3.54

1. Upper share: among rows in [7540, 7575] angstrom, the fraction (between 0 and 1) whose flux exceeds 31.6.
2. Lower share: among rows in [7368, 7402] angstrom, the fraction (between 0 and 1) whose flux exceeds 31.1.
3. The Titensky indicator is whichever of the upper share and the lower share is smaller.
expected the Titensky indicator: 0.40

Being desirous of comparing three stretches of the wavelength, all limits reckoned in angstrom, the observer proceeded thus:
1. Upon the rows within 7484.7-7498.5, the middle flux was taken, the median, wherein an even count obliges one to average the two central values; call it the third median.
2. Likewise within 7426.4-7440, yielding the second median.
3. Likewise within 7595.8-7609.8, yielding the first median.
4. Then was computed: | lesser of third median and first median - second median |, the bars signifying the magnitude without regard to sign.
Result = 2.4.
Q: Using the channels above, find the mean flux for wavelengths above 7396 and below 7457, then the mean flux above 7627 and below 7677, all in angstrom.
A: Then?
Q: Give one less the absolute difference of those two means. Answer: -0.5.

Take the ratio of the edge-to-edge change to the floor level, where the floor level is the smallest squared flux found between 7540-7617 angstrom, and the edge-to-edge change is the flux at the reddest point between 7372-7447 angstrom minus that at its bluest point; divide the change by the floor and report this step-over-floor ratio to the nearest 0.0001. 0.0010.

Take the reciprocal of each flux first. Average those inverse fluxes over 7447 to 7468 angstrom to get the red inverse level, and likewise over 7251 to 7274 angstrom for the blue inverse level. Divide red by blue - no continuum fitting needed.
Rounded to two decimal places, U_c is 1.01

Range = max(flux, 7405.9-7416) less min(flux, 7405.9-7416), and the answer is 1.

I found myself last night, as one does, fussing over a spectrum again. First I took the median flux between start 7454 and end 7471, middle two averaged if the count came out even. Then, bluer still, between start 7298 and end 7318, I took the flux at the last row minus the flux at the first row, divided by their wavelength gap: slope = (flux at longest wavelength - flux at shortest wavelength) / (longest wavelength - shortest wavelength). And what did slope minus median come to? -30.5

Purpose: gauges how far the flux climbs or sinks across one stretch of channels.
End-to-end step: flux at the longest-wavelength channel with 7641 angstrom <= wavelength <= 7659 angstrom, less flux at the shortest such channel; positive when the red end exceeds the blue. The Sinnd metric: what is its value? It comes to 2.7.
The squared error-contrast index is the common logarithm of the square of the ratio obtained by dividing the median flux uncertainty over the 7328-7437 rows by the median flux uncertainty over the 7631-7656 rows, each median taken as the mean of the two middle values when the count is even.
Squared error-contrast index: -0.17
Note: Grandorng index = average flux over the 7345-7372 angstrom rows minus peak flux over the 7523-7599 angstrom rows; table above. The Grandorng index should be -1.5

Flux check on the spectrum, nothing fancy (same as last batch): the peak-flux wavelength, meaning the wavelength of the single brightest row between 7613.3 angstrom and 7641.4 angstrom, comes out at 7615.10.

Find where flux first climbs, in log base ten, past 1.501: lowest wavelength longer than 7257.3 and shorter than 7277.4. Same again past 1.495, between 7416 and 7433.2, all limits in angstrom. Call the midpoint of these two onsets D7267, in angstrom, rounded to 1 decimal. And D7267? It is 7348.5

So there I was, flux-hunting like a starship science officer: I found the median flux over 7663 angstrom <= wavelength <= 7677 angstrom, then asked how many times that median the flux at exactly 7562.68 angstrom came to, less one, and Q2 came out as 0.055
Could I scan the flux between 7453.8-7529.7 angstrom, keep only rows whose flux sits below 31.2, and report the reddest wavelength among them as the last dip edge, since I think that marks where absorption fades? 7517.54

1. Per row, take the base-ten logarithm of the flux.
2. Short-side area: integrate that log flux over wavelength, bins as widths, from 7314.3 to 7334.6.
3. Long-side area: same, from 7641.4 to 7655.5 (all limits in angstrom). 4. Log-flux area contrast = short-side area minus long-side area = 9.4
